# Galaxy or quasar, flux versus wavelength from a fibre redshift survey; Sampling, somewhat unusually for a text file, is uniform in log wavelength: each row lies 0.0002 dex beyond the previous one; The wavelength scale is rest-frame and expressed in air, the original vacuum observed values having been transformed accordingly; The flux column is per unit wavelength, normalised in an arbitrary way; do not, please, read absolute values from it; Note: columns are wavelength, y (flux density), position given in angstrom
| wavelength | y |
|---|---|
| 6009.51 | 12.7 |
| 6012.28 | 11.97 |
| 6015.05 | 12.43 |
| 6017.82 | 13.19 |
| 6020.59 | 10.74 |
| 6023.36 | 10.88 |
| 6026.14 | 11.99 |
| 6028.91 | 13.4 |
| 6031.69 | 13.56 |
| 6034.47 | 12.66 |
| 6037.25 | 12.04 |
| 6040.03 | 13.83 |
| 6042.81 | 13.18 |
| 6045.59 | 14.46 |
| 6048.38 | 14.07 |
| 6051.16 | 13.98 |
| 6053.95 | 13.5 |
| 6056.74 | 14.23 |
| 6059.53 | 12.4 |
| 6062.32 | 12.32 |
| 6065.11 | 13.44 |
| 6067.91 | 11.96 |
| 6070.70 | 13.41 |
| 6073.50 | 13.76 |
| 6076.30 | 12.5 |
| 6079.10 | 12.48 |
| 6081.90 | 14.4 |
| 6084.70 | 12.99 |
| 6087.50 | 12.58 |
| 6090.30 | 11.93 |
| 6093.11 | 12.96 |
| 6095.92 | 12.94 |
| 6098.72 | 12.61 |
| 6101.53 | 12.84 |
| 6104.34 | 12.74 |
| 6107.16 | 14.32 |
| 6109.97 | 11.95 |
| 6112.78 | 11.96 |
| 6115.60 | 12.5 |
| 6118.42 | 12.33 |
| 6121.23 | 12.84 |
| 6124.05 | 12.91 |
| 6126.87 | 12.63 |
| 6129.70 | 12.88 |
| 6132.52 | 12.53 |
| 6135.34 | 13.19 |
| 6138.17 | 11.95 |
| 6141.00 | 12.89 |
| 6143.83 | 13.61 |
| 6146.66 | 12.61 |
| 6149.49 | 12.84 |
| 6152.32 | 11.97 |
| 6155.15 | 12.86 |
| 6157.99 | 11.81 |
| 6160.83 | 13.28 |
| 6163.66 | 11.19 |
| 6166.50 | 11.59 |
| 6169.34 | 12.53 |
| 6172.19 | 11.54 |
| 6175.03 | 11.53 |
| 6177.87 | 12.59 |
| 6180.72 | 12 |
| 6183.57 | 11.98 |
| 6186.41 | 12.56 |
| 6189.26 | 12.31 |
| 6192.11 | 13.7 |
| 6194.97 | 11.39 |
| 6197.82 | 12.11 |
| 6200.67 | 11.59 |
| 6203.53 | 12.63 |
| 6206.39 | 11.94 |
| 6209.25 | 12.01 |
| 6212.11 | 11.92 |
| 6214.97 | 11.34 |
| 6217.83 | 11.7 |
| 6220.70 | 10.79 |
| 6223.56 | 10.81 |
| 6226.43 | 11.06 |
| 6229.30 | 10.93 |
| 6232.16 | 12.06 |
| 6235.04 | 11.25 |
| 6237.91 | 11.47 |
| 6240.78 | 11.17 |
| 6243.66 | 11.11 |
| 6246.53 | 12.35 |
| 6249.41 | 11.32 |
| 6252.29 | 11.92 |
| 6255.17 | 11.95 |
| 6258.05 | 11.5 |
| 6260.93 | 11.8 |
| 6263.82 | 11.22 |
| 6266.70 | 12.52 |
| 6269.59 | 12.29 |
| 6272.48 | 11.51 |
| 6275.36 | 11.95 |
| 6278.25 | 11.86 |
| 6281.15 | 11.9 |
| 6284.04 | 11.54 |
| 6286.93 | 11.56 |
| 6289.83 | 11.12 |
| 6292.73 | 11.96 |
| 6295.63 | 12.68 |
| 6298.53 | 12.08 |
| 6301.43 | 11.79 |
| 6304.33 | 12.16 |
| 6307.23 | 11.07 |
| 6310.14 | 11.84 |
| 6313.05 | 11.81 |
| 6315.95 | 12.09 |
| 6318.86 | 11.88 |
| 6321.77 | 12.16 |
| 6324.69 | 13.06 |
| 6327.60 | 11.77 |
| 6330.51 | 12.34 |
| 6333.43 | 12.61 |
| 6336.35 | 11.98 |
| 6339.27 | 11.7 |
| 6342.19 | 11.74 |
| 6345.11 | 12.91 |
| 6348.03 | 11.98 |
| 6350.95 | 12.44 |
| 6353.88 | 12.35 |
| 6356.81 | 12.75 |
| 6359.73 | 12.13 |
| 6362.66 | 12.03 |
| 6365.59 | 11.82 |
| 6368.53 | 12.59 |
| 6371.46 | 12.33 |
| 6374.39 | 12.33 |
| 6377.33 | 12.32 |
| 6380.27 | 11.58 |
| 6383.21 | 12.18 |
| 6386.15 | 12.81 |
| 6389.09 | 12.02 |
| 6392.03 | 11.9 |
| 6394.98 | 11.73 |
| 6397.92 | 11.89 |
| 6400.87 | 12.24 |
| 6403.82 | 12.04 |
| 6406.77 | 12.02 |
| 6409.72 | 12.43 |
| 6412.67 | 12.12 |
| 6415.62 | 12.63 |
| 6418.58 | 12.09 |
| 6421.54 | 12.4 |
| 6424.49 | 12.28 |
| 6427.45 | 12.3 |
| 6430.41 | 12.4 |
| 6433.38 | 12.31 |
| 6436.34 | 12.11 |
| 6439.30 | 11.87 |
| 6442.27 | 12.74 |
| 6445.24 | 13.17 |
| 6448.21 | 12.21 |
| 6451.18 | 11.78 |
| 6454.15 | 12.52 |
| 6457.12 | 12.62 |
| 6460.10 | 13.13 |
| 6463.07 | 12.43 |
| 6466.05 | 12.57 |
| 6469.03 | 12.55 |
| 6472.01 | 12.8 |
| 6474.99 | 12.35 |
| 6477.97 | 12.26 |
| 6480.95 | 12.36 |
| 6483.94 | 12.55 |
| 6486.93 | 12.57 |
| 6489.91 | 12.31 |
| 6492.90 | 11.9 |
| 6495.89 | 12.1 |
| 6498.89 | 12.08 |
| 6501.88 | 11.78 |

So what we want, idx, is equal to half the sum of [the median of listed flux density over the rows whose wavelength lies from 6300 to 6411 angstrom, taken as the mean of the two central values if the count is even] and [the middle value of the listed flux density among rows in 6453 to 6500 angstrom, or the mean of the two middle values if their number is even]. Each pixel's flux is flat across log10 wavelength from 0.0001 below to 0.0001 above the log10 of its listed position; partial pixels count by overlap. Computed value 12.3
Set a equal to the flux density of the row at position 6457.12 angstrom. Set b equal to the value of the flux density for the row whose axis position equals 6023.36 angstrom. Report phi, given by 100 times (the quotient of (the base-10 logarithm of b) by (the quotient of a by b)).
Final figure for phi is 89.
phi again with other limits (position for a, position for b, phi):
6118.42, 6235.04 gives 96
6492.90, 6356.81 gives 118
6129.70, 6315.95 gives 102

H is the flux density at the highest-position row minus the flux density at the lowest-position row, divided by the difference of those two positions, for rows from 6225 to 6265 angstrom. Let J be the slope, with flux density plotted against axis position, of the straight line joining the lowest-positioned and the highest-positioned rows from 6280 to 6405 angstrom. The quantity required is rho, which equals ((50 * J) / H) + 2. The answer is 15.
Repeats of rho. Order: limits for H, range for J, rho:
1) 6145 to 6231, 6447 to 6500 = 8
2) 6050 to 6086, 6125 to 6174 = 43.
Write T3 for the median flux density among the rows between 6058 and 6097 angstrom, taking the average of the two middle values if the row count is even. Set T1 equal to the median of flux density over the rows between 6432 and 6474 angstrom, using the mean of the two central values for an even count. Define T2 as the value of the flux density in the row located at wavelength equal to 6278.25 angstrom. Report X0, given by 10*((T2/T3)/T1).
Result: 0.74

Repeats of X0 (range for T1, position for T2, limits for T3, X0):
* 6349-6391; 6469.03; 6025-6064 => 0.76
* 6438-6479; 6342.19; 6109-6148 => 0.74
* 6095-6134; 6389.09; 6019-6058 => 0.70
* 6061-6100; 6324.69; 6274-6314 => 0.86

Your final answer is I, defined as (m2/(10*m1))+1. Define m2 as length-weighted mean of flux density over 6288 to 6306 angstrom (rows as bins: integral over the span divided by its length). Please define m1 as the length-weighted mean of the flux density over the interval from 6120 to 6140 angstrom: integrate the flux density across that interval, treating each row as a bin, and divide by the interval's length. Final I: 1.09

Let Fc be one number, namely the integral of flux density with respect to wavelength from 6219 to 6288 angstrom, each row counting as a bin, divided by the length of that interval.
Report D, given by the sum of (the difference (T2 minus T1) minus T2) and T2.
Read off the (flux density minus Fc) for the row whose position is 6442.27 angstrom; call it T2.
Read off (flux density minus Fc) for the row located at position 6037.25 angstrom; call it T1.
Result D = 0.7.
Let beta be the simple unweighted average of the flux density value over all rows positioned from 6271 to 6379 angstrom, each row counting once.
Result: 12.1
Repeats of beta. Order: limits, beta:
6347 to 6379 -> 12.3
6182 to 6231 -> 11.8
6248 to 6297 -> 11.8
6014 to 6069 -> 12.9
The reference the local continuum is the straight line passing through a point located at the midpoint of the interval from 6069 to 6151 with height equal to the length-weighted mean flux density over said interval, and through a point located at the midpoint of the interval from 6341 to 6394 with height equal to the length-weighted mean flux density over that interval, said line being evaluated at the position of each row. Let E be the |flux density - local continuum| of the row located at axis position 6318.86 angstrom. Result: 0.5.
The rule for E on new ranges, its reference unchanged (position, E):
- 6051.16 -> 1.0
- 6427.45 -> 0.2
